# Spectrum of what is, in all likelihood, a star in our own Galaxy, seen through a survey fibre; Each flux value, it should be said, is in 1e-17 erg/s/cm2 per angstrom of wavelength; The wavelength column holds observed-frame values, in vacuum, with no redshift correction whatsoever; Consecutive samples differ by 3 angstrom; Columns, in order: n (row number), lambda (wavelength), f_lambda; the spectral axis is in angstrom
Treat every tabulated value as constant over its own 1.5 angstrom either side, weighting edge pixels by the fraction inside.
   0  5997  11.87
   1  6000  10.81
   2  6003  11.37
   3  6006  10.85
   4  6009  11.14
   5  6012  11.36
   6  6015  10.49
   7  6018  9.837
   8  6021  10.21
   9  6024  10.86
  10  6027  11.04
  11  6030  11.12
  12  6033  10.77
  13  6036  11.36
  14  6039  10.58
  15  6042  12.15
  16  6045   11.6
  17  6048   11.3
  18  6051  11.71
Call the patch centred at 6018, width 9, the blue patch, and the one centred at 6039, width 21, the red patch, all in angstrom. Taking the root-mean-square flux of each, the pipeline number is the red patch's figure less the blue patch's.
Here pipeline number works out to 1.1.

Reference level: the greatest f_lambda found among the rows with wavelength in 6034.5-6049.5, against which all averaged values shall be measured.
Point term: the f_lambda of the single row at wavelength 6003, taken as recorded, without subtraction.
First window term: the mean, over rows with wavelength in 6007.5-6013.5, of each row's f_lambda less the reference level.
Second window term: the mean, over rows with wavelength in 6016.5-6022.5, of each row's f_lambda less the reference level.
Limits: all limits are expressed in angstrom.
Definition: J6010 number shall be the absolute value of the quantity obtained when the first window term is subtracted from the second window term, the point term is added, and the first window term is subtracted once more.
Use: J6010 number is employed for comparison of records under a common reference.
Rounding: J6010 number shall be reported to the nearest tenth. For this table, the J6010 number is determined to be 11.0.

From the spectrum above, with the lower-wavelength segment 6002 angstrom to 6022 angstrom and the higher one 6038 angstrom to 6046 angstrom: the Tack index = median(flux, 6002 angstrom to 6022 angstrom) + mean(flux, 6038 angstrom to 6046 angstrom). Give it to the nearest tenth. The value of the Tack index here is 22.3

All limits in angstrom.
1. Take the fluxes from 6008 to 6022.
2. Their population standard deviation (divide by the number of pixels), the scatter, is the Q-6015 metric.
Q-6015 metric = 0.57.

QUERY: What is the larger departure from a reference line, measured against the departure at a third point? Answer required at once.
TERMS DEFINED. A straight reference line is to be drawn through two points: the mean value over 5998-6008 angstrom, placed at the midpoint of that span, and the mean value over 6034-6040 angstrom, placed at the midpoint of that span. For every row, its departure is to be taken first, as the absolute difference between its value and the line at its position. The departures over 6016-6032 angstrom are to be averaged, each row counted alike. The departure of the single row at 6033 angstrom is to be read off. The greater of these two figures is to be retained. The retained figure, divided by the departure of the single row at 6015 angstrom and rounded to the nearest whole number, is 1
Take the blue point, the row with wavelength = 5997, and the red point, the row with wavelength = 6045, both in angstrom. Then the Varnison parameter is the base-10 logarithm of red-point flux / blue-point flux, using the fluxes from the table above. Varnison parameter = -0.010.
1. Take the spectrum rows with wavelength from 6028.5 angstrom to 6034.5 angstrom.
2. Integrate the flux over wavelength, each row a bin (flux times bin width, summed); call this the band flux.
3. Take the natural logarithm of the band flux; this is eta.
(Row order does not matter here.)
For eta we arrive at 4.18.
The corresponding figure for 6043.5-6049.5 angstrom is 4.23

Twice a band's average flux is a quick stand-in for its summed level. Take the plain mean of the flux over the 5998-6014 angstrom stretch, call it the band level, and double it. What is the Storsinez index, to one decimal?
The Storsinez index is 22.2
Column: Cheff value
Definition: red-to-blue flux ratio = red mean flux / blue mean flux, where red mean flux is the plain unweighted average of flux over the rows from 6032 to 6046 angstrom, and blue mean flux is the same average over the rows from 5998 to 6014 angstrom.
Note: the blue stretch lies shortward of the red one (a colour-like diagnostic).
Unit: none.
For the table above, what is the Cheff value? 1.02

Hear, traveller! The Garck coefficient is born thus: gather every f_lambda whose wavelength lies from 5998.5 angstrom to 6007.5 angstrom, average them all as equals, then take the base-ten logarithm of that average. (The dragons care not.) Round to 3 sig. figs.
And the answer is 1.04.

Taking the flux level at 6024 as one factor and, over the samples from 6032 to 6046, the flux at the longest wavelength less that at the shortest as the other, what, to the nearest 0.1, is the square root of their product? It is 3.0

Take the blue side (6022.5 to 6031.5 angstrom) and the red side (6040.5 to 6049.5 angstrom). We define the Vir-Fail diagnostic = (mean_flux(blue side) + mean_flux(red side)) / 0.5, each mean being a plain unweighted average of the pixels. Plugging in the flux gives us 45.4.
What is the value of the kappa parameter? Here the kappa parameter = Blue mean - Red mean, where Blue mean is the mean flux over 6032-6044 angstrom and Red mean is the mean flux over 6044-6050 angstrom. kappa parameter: -0.2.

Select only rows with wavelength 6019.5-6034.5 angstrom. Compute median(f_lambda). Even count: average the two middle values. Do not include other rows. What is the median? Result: 10.9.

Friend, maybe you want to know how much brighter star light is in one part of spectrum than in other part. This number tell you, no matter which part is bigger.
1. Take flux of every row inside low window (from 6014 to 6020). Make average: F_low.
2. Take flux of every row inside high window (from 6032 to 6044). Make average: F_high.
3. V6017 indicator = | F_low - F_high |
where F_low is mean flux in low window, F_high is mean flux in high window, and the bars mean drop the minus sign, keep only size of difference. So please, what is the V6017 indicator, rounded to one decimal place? 1.1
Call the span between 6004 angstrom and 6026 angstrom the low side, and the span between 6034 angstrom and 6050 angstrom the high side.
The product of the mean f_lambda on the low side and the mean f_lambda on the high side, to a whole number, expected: 122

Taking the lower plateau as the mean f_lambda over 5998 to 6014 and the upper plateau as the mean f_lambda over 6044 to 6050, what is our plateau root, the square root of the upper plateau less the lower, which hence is 0.59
